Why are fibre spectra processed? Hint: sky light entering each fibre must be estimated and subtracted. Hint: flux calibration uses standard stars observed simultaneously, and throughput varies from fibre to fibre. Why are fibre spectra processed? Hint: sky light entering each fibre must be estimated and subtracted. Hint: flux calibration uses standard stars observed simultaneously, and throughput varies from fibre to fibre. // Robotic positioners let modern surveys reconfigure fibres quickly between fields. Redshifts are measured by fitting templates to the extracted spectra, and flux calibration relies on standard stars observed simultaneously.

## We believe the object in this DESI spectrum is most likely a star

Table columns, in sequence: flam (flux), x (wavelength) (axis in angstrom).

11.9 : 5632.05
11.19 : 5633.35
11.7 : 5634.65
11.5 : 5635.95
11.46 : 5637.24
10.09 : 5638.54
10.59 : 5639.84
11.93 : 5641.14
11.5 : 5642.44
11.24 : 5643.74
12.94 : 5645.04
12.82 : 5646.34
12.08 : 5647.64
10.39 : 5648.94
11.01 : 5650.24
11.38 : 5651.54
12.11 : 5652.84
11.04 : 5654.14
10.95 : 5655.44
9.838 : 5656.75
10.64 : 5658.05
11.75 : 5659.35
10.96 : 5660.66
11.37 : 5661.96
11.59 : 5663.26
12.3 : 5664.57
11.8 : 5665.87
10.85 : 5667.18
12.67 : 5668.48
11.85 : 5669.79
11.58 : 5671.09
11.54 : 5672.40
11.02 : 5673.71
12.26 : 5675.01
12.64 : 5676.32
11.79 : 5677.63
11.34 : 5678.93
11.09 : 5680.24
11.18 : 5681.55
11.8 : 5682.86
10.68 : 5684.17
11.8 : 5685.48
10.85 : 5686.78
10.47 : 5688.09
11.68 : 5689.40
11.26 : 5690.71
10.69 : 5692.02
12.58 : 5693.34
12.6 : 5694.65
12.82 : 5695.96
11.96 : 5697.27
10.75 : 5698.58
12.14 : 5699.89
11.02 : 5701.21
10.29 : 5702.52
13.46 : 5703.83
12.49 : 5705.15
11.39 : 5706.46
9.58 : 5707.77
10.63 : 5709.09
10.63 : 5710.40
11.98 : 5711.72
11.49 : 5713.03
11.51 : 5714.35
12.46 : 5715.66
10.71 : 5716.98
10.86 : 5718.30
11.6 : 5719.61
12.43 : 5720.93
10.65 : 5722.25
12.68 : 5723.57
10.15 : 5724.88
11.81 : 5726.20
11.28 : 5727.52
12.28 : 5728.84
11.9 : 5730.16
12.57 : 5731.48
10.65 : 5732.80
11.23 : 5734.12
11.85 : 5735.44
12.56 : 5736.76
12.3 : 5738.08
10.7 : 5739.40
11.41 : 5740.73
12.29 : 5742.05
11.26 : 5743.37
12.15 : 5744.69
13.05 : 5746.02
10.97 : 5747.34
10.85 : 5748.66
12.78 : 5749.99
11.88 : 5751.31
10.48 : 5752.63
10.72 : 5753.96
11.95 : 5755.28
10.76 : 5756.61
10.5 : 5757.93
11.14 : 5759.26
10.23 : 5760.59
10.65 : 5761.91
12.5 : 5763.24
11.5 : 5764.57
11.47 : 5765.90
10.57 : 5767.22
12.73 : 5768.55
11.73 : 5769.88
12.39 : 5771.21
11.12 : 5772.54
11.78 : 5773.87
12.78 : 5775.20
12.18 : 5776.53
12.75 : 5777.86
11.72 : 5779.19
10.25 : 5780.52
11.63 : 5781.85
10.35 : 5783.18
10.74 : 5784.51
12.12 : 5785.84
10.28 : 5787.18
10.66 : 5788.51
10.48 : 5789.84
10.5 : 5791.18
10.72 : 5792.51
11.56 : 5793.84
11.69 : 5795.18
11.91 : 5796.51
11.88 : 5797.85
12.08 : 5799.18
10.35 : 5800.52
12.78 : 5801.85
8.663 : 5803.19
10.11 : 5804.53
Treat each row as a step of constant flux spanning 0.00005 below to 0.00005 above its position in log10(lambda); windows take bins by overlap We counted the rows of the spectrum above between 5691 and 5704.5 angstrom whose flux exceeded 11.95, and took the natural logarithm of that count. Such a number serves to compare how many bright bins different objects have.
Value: 1.8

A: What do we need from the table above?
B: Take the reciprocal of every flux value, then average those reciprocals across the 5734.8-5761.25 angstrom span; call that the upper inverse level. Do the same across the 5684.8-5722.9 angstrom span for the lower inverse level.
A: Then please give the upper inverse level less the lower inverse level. -0.0002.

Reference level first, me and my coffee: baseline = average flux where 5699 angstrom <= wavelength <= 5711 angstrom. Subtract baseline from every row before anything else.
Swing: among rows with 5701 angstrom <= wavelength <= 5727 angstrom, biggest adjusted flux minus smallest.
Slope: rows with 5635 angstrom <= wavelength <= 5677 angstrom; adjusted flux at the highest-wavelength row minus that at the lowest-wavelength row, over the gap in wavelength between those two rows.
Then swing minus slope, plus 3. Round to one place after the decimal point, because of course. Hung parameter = 6.9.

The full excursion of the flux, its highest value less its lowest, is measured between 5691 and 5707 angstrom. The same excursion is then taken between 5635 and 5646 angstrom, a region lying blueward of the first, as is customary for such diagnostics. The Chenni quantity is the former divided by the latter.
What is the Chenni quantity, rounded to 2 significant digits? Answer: 1.1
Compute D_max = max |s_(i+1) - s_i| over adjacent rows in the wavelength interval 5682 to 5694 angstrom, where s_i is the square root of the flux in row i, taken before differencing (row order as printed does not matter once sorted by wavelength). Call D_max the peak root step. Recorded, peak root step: 0.28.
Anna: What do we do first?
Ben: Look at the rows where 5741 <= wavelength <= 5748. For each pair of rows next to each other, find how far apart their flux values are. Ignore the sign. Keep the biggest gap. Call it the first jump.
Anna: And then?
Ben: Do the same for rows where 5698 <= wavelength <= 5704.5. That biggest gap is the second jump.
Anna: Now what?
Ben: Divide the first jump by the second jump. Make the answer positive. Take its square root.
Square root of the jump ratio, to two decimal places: 0.81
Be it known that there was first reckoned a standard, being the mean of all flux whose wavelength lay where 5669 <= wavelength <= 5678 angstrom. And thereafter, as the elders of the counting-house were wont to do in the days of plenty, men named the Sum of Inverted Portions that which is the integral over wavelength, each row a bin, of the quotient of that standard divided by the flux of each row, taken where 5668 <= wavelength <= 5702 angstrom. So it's 34.7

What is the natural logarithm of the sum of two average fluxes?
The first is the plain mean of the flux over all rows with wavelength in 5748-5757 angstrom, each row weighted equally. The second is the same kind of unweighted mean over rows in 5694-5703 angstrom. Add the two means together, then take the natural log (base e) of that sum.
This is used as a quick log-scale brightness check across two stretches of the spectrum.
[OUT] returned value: 3.14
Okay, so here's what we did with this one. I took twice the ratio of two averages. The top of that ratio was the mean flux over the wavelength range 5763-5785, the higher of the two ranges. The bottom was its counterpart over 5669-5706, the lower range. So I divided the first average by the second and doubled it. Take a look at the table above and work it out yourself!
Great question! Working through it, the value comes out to 2.00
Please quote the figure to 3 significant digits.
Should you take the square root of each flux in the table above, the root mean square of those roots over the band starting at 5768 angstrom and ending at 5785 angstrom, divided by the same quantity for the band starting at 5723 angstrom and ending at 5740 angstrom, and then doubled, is 2.00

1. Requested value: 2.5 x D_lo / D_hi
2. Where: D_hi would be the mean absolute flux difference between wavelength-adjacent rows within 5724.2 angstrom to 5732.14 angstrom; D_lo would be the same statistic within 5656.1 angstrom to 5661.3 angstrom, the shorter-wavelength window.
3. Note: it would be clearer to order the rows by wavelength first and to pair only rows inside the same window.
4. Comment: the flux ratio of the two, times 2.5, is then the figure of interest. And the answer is 2.7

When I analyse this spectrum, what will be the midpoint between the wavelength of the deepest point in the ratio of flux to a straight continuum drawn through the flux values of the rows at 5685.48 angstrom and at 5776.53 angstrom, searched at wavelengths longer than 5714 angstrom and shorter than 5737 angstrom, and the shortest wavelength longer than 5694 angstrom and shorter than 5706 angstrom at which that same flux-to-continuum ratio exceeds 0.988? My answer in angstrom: 5709.8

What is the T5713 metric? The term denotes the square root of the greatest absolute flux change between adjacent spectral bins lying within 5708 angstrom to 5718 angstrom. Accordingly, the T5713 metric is 1.32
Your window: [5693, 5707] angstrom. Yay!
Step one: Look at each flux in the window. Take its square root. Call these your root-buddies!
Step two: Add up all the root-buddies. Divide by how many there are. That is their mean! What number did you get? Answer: 3.45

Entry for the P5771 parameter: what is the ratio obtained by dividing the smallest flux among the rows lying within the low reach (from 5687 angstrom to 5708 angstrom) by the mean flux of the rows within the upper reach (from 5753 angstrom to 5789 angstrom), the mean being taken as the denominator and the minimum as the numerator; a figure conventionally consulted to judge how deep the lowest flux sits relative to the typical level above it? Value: 0.84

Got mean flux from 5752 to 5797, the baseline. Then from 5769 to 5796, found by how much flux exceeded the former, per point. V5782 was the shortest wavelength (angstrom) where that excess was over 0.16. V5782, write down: 5769.88 angstrom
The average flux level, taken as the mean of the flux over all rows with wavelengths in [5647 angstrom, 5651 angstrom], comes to 11.2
